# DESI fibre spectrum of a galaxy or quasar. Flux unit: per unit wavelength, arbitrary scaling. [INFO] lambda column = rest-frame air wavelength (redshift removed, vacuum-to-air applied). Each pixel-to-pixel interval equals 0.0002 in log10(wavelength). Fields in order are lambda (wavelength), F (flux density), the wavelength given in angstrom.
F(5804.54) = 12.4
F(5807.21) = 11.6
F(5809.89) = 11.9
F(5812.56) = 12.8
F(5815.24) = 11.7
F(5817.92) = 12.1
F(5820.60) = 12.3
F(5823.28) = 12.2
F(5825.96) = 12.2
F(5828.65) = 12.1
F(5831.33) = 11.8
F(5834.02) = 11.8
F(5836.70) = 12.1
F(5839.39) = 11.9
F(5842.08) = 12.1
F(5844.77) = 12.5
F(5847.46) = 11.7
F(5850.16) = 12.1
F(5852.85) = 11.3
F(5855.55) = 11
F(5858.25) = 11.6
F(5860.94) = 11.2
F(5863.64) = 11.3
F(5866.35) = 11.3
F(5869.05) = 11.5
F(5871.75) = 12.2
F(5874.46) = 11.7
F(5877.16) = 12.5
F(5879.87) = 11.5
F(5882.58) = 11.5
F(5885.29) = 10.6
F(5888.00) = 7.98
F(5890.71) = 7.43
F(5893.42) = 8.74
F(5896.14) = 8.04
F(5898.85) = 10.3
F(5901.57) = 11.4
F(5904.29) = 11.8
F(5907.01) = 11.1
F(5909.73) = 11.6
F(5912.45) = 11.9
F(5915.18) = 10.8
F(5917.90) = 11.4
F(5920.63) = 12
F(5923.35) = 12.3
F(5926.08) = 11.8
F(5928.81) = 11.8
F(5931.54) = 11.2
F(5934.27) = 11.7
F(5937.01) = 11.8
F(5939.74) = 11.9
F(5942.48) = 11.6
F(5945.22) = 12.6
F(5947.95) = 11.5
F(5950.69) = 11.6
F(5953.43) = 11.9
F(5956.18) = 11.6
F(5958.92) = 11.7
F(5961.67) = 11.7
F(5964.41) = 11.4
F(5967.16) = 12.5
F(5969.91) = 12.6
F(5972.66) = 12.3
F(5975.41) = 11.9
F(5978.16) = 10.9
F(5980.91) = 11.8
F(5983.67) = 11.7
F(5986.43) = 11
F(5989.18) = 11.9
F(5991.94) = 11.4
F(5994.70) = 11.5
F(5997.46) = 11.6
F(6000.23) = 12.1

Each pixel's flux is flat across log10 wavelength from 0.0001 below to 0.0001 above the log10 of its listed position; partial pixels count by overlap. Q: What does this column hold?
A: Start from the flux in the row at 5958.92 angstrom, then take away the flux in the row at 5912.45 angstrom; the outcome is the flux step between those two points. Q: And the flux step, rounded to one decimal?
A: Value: -0.2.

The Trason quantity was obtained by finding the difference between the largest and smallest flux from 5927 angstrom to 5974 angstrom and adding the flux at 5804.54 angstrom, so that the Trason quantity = 13.8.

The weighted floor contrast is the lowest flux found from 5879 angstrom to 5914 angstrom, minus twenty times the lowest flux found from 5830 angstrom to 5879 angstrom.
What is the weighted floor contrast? -213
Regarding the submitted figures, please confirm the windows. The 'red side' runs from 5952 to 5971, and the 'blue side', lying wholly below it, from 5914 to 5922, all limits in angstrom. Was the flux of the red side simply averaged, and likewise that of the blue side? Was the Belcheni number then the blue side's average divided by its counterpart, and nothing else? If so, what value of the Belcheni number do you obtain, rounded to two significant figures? 0.96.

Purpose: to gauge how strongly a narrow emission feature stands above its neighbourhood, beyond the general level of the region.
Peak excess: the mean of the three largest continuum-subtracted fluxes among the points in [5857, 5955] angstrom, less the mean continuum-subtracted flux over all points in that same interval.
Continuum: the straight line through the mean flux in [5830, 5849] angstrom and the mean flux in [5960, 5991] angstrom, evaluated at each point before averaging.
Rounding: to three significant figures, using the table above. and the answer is 1.28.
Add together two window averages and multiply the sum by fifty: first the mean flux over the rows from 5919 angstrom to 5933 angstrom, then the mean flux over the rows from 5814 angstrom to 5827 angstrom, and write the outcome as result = 1196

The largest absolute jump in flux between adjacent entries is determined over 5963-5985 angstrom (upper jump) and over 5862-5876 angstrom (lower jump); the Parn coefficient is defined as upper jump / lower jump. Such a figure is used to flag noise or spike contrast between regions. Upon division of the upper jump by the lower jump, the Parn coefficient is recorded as 1.6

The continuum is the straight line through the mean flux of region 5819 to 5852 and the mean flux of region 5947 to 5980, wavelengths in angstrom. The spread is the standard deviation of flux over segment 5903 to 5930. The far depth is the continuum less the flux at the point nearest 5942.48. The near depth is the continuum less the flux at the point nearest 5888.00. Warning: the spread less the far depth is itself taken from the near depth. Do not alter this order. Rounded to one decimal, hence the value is 3.8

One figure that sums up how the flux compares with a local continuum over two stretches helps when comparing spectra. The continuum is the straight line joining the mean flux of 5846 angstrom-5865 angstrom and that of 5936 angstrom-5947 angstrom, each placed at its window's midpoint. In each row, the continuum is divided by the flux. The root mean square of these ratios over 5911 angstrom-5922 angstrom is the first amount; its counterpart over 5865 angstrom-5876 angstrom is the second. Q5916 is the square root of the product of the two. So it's 1.01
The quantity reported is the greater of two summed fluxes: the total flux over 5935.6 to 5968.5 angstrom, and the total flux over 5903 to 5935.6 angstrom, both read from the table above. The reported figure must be 142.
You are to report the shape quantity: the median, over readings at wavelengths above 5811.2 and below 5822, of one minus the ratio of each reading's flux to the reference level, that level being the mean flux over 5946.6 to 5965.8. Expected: -0.049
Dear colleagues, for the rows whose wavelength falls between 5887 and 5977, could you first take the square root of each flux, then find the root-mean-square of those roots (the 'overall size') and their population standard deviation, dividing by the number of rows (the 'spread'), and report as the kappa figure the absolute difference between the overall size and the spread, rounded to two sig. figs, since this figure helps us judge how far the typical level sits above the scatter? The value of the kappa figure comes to 3.2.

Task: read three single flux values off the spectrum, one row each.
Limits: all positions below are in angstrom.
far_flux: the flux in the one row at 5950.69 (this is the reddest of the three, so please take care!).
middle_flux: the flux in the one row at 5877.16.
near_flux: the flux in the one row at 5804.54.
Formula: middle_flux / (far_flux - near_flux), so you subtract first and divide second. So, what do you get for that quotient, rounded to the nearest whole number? -16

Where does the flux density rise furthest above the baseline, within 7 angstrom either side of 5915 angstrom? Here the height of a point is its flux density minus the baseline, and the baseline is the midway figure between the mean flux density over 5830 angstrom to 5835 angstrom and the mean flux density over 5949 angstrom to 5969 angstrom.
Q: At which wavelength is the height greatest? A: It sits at 5920.63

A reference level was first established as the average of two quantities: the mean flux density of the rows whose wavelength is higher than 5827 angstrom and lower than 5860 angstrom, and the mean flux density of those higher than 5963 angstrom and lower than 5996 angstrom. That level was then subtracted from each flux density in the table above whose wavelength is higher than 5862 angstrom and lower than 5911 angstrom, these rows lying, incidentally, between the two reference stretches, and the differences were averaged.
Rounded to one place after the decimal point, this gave -1.1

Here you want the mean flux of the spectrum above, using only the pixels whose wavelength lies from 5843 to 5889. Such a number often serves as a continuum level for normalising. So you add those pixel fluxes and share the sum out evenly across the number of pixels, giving 11.4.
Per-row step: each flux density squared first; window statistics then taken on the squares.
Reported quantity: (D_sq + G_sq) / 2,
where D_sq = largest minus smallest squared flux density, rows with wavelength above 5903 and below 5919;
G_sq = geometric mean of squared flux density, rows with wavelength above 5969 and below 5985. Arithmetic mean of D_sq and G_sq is 83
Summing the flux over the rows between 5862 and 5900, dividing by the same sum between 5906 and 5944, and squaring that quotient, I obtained 0.81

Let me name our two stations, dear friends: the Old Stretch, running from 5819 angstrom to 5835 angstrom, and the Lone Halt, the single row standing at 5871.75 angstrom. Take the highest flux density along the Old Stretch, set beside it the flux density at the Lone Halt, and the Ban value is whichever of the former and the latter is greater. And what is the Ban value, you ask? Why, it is 12.3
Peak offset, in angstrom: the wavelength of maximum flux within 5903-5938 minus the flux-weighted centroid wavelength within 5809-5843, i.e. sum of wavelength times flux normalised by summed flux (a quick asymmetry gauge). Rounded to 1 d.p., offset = 97.4 angstrom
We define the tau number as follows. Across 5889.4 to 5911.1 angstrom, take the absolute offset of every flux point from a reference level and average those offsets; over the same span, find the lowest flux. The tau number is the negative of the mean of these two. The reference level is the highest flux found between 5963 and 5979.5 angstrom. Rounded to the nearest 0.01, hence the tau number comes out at -4.99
